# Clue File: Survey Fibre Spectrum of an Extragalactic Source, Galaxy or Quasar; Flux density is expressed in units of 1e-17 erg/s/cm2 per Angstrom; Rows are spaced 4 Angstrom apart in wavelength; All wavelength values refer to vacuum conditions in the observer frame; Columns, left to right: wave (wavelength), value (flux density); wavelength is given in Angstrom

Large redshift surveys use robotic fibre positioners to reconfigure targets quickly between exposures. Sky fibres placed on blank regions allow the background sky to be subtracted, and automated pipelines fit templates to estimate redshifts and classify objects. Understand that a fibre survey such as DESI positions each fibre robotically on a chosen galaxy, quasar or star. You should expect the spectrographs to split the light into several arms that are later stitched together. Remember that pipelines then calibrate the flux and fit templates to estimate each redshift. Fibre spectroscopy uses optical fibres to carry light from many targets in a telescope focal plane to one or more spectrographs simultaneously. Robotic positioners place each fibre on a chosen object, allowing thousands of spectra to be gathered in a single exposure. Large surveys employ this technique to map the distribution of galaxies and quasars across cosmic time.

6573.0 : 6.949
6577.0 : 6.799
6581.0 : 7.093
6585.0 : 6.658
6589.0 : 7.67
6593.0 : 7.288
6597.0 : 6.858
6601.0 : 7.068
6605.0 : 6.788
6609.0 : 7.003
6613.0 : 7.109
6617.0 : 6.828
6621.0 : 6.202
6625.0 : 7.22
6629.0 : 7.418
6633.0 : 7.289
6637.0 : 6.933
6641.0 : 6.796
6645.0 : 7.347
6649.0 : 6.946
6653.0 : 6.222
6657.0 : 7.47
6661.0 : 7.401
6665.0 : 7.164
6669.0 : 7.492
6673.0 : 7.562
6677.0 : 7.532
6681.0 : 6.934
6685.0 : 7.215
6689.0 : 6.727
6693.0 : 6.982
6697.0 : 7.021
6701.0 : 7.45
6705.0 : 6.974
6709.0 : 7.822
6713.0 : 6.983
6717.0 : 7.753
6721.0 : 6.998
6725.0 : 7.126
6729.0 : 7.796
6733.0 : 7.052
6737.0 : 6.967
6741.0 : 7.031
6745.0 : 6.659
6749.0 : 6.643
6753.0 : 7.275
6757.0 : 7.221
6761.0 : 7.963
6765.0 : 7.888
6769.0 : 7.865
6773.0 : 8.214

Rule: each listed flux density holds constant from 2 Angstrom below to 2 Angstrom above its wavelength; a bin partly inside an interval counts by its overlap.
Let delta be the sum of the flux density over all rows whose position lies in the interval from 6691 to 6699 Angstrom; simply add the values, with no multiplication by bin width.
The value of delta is 14.0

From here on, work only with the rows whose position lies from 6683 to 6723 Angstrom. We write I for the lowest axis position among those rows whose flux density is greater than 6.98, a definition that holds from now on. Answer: 6685.0 Angstrom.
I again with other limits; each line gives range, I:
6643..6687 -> 6645.0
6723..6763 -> 6725.0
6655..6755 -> 6657.0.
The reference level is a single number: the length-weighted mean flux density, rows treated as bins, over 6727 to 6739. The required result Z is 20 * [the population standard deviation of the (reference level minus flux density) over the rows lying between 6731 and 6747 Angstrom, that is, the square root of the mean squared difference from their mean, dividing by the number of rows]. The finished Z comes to 3.2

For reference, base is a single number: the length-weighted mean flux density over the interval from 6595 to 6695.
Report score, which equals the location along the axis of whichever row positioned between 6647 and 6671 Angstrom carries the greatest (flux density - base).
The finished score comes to 6669.0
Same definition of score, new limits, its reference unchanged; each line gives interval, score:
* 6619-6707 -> 6673.0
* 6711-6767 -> 6761.0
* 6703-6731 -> 6709.0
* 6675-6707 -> 6677.0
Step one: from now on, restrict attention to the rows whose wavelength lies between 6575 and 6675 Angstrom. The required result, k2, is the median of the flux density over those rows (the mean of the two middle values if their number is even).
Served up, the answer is 7.09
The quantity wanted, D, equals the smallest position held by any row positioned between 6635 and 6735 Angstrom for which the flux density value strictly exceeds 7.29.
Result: 6645.0 Angstrom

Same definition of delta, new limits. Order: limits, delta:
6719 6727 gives 14.1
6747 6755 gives 13.9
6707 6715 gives 14.8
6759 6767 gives 15.9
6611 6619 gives 13.9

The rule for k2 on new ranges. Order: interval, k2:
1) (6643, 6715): 7.19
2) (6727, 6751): 7.00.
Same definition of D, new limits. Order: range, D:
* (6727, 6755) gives 6729.0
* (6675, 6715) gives 6677.0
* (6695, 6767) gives 6701.0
